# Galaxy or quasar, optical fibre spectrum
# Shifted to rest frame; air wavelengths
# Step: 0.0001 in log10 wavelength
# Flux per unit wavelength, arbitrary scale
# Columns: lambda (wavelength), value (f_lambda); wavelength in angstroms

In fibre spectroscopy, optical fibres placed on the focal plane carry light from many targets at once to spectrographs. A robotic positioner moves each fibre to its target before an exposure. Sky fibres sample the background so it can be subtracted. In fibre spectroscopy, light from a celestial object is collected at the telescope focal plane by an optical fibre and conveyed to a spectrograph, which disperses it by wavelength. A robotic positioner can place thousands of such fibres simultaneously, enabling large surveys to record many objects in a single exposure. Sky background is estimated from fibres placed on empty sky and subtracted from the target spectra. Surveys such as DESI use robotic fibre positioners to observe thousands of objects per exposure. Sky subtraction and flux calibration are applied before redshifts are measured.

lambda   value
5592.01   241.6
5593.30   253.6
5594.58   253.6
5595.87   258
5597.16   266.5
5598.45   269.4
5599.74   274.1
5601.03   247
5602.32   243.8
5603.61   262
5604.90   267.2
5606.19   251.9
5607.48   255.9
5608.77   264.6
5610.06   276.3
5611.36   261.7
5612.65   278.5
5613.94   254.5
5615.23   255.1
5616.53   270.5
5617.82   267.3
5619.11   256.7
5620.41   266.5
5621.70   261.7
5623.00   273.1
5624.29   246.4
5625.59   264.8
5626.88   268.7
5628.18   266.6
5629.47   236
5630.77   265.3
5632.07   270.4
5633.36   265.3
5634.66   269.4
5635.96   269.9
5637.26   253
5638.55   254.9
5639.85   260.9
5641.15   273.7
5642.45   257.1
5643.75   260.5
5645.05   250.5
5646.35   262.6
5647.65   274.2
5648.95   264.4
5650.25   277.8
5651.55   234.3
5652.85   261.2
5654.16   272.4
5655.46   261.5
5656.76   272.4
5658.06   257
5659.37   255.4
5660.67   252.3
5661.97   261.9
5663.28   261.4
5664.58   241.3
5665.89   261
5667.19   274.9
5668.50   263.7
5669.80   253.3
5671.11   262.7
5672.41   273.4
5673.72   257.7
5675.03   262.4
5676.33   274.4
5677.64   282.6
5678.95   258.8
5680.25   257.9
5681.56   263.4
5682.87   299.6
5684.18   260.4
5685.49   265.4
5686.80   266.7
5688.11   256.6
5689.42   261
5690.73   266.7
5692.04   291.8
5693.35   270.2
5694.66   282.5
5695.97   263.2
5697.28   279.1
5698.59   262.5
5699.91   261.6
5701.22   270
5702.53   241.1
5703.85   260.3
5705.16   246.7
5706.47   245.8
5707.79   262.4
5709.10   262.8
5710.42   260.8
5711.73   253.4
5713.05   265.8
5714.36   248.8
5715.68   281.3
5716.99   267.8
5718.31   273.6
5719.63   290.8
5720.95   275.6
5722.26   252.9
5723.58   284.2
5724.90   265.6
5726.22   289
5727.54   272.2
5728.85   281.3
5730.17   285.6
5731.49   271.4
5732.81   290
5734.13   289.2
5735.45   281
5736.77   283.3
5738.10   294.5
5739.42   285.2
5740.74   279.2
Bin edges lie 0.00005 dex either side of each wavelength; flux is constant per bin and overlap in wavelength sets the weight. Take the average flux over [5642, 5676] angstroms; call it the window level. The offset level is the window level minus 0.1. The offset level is 261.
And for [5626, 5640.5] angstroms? 262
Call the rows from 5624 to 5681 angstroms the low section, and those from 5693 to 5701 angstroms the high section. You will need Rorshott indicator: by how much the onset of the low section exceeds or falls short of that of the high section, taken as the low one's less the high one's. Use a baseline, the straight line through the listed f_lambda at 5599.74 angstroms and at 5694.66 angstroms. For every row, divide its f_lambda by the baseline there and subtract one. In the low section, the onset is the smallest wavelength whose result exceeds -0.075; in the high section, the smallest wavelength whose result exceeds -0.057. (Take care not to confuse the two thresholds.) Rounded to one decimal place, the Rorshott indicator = -67.8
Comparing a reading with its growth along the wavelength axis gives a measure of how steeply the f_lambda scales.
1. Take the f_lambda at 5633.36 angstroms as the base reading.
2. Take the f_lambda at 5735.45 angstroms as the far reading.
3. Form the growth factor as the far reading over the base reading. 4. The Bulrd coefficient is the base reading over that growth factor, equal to 250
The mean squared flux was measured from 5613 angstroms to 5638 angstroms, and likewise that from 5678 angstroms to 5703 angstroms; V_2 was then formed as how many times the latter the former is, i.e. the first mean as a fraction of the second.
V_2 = 0.96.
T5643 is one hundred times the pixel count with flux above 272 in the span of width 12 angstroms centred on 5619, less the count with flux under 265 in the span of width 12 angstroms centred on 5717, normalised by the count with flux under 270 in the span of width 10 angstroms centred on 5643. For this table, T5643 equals -33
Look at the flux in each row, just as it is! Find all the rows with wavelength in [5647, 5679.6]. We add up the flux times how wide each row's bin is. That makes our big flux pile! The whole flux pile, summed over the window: 8571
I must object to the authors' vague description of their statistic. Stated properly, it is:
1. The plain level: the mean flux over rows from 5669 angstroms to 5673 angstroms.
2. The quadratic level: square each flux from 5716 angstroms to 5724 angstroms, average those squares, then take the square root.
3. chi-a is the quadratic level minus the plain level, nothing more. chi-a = 11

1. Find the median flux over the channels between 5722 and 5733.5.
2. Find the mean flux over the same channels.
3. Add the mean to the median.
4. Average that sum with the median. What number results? 420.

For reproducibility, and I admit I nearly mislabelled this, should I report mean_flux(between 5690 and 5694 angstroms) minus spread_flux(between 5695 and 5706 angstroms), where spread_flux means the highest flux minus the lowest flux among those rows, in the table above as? 238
